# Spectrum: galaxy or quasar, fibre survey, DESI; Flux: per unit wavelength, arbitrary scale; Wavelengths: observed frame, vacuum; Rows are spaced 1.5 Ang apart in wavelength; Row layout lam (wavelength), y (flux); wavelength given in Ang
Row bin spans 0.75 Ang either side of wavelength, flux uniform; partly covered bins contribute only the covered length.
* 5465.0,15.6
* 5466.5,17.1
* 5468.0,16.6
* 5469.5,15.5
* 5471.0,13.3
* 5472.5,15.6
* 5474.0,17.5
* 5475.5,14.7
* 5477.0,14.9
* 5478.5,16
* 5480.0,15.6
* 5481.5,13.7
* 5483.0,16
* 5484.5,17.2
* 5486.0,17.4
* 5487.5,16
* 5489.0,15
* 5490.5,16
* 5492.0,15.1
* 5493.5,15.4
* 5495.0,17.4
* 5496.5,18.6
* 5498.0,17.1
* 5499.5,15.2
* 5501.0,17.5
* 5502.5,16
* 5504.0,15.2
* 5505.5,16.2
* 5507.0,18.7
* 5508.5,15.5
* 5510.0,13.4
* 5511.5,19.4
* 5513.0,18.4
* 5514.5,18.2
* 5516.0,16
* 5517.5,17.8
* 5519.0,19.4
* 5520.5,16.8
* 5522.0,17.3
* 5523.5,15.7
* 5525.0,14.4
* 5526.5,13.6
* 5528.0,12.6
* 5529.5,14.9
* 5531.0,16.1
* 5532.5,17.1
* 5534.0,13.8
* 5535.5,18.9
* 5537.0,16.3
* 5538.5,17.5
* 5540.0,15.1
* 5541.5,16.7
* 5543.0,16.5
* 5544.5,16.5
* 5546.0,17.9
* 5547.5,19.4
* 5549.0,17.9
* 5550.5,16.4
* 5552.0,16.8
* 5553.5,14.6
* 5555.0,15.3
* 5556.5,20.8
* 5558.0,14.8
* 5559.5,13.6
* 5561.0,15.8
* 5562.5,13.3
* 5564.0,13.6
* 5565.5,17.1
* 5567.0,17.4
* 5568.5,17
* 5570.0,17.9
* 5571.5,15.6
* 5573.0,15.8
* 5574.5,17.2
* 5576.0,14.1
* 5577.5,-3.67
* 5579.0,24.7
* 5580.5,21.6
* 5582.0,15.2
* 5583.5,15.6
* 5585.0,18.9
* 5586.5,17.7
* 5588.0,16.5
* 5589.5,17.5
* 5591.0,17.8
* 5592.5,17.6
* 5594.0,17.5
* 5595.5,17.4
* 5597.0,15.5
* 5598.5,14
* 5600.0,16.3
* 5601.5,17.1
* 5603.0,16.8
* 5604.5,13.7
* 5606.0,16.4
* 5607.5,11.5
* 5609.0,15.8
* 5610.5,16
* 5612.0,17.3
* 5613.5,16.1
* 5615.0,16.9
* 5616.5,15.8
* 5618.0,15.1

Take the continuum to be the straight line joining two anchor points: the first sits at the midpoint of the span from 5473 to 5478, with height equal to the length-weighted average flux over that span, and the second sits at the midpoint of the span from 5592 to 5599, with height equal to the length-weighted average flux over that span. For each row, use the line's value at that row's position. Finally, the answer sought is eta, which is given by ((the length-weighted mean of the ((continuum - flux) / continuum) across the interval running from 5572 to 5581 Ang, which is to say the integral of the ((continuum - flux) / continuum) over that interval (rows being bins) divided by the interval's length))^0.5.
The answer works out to 0.31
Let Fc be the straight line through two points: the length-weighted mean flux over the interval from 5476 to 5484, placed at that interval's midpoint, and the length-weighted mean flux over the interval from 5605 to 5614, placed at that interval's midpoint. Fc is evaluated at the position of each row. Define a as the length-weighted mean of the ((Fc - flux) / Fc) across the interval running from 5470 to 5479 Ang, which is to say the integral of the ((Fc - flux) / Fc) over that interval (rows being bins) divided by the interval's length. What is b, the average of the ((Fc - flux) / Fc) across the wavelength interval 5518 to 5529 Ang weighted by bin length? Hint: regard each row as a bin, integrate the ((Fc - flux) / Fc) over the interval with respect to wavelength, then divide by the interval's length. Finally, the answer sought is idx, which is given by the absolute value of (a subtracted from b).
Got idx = 0.022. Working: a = 0.00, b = -0.02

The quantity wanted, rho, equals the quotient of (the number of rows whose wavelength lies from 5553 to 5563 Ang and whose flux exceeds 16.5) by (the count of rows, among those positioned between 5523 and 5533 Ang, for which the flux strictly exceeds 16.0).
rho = 0.50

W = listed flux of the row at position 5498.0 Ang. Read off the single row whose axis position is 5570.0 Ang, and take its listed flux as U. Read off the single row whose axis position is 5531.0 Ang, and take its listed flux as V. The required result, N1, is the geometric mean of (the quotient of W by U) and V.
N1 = 3.92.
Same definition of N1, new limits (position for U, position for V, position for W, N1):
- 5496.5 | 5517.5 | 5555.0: 3.83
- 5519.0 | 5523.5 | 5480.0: 3.55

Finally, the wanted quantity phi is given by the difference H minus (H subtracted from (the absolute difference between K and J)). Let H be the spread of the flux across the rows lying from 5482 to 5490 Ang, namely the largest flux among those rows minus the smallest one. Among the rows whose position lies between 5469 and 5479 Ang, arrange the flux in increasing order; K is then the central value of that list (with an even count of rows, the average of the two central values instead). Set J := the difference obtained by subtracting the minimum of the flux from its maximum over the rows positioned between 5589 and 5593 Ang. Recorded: -10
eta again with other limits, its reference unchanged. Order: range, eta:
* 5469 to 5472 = 0.28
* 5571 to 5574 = 0.17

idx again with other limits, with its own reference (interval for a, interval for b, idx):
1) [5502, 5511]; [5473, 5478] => 0.012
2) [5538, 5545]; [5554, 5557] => 0.071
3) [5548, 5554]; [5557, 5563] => 0.127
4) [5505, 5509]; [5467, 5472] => 0.105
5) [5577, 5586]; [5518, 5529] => 0.012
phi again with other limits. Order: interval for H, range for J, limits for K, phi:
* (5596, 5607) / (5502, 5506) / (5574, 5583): -8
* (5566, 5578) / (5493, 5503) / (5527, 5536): 31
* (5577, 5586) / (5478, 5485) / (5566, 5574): 43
